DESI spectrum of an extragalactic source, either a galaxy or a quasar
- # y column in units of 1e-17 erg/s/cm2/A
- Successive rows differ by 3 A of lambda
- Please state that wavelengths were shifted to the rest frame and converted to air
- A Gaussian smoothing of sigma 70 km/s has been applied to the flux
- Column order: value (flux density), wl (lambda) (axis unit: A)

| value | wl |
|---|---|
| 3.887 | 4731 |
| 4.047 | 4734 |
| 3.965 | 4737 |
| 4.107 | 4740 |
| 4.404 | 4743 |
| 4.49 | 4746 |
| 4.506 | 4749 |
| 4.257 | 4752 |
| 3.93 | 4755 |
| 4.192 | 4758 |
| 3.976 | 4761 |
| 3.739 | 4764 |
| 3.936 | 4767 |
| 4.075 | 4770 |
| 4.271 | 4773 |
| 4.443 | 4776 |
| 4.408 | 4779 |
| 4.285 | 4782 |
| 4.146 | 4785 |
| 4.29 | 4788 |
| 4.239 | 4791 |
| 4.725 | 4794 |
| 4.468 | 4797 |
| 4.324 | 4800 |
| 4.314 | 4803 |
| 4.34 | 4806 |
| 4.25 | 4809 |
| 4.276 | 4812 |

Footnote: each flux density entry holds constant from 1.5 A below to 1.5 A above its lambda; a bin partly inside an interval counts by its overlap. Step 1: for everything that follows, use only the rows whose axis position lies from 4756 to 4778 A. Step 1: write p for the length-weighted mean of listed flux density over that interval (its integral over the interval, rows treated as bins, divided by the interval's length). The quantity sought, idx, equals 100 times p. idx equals 409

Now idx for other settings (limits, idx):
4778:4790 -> 428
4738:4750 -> 435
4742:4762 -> 425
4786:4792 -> 426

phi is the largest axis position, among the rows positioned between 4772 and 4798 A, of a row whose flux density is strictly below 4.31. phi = 4791 A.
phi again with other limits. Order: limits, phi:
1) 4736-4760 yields 4758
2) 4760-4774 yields 4773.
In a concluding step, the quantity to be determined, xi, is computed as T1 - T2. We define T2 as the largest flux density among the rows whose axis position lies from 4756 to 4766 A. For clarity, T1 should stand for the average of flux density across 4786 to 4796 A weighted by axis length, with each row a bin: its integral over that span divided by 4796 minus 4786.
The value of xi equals 0.2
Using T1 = 4.4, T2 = 4.192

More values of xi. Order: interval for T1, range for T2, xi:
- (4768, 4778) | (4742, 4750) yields -0.3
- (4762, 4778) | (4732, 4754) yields -0.4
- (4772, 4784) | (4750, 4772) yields 0.1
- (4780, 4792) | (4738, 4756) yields -0.3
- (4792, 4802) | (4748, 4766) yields 0.0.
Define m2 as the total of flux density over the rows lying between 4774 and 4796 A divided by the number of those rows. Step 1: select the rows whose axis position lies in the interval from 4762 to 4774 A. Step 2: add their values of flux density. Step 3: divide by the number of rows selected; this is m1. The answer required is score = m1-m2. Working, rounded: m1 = 4.01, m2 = 4.4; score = -0.36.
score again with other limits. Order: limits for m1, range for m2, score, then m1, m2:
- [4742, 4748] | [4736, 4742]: 0.41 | 4.45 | 4.0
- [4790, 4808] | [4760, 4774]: 0.40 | 4.40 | 4.0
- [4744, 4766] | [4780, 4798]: -0.20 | 4.16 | 4.4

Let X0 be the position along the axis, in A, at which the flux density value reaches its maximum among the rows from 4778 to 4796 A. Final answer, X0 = 4794 A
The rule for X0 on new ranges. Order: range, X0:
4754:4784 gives 4776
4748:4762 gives 4749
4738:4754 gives 4749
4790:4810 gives 4794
